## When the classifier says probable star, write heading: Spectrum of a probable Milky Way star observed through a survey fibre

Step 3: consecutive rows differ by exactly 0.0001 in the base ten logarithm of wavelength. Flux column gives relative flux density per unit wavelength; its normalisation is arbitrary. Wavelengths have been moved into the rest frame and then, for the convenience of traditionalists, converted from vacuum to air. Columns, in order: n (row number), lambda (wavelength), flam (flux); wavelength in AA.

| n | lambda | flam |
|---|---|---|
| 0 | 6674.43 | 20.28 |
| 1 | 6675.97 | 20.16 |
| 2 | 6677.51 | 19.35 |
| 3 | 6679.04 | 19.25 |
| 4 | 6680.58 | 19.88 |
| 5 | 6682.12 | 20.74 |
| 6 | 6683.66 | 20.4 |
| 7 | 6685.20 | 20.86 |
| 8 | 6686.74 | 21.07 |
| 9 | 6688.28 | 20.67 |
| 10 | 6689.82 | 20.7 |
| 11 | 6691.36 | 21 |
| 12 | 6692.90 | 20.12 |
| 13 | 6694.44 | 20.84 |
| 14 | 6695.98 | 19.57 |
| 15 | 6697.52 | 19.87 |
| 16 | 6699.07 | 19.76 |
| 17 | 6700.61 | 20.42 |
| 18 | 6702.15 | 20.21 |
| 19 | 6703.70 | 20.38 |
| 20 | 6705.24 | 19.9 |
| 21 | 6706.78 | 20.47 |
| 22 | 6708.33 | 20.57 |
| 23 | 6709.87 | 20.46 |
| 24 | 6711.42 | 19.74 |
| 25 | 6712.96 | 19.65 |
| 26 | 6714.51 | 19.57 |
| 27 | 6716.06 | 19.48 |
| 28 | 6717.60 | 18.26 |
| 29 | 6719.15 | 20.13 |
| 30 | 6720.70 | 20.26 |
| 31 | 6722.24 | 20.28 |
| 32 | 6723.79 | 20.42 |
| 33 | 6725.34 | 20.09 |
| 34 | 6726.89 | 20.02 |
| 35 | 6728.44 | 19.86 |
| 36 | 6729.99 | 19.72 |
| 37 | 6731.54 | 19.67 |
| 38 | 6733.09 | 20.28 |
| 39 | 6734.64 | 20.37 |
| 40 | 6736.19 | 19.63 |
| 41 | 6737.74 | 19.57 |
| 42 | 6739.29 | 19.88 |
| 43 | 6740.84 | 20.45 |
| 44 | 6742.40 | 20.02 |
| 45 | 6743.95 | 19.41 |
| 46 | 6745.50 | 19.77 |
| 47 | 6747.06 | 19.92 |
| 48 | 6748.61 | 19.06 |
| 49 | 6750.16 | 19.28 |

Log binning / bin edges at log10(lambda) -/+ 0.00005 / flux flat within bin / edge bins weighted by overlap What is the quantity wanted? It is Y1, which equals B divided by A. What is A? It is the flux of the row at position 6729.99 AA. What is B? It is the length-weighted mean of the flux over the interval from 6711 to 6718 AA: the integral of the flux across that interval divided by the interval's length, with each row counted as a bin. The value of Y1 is 0.98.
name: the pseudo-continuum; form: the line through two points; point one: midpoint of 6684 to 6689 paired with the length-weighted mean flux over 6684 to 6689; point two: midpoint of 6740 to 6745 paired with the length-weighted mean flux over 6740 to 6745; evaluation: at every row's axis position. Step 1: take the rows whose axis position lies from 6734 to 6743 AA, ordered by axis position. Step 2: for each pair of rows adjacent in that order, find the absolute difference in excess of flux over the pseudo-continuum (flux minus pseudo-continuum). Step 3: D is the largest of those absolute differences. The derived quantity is 0.72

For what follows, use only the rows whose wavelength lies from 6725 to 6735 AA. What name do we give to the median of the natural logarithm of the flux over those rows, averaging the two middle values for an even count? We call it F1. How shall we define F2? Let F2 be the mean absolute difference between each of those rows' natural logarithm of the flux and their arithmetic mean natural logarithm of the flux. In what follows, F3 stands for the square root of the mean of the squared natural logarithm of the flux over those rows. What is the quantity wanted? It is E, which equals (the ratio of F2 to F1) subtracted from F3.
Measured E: 2.992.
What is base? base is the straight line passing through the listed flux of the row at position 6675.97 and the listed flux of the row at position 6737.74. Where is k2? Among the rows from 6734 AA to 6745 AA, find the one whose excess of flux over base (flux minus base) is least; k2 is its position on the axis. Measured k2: 6743.95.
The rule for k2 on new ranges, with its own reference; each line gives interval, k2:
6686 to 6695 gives 6692.90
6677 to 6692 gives 6679.04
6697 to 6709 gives 6699.07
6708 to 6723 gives 6717.60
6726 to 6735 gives 6731.54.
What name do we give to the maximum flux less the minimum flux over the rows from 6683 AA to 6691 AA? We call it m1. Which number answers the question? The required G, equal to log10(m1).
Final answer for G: -0.17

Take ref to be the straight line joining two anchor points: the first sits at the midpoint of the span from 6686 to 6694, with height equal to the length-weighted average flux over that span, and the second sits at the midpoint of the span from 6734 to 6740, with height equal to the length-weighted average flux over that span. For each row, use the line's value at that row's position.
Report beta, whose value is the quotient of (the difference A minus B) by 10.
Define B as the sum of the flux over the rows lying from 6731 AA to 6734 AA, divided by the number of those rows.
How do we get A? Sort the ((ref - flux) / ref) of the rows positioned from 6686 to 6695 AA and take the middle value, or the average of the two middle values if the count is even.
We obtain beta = -2.00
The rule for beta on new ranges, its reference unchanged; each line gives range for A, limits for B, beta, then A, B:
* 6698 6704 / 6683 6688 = -2.08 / 0.010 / 20.8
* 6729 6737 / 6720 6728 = -2.02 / 0.012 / 20.2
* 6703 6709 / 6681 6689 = -2.07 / 0.001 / 20.7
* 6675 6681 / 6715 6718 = -1.88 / 0.063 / 18.9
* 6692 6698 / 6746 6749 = -1.95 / 0.031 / 19.5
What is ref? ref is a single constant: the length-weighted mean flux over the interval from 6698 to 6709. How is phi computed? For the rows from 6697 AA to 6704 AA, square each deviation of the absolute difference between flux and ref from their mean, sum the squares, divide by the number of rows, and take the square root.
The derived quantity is 0.16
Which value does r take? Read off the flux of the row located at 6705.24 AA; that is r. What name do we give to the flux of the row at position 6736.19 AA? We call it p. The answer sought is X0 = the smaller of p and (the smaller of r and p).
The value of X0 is 19.6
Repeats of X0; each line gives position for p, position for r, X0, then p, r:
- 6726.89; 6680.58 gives 19.9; 20.02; 19.88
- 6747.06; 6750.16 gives 19.3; 19.92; 19.28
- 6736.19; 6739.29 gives 19.6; 19.63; 19.88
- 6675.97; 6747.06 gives 19.9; 20.16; 19.92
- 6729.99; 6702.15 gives 19.7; 19.72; 20.21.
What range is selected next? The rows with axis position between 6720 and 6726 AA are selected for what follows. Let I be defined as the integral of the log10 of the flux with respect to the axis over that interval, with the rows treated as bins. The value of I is 7.85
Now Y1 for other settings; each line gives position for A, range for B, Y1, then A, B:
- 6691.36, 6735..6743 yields 0.95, 21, 19.9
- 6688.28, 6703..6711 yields 0.98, 20.67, 20.3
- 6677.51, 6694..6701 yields 1.04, 19.35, 20.0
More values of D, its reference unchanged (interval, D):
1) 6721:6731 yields 0.31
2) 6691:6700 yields 1.25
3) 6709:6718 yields 1.20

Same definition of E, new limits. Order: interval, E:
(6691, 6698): 3.001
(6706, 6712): 3.006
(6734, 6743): 2.990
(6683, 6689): 3.029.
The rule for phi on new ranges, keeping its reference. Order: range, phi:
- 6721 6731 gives 0.15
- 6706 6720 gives 0.52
